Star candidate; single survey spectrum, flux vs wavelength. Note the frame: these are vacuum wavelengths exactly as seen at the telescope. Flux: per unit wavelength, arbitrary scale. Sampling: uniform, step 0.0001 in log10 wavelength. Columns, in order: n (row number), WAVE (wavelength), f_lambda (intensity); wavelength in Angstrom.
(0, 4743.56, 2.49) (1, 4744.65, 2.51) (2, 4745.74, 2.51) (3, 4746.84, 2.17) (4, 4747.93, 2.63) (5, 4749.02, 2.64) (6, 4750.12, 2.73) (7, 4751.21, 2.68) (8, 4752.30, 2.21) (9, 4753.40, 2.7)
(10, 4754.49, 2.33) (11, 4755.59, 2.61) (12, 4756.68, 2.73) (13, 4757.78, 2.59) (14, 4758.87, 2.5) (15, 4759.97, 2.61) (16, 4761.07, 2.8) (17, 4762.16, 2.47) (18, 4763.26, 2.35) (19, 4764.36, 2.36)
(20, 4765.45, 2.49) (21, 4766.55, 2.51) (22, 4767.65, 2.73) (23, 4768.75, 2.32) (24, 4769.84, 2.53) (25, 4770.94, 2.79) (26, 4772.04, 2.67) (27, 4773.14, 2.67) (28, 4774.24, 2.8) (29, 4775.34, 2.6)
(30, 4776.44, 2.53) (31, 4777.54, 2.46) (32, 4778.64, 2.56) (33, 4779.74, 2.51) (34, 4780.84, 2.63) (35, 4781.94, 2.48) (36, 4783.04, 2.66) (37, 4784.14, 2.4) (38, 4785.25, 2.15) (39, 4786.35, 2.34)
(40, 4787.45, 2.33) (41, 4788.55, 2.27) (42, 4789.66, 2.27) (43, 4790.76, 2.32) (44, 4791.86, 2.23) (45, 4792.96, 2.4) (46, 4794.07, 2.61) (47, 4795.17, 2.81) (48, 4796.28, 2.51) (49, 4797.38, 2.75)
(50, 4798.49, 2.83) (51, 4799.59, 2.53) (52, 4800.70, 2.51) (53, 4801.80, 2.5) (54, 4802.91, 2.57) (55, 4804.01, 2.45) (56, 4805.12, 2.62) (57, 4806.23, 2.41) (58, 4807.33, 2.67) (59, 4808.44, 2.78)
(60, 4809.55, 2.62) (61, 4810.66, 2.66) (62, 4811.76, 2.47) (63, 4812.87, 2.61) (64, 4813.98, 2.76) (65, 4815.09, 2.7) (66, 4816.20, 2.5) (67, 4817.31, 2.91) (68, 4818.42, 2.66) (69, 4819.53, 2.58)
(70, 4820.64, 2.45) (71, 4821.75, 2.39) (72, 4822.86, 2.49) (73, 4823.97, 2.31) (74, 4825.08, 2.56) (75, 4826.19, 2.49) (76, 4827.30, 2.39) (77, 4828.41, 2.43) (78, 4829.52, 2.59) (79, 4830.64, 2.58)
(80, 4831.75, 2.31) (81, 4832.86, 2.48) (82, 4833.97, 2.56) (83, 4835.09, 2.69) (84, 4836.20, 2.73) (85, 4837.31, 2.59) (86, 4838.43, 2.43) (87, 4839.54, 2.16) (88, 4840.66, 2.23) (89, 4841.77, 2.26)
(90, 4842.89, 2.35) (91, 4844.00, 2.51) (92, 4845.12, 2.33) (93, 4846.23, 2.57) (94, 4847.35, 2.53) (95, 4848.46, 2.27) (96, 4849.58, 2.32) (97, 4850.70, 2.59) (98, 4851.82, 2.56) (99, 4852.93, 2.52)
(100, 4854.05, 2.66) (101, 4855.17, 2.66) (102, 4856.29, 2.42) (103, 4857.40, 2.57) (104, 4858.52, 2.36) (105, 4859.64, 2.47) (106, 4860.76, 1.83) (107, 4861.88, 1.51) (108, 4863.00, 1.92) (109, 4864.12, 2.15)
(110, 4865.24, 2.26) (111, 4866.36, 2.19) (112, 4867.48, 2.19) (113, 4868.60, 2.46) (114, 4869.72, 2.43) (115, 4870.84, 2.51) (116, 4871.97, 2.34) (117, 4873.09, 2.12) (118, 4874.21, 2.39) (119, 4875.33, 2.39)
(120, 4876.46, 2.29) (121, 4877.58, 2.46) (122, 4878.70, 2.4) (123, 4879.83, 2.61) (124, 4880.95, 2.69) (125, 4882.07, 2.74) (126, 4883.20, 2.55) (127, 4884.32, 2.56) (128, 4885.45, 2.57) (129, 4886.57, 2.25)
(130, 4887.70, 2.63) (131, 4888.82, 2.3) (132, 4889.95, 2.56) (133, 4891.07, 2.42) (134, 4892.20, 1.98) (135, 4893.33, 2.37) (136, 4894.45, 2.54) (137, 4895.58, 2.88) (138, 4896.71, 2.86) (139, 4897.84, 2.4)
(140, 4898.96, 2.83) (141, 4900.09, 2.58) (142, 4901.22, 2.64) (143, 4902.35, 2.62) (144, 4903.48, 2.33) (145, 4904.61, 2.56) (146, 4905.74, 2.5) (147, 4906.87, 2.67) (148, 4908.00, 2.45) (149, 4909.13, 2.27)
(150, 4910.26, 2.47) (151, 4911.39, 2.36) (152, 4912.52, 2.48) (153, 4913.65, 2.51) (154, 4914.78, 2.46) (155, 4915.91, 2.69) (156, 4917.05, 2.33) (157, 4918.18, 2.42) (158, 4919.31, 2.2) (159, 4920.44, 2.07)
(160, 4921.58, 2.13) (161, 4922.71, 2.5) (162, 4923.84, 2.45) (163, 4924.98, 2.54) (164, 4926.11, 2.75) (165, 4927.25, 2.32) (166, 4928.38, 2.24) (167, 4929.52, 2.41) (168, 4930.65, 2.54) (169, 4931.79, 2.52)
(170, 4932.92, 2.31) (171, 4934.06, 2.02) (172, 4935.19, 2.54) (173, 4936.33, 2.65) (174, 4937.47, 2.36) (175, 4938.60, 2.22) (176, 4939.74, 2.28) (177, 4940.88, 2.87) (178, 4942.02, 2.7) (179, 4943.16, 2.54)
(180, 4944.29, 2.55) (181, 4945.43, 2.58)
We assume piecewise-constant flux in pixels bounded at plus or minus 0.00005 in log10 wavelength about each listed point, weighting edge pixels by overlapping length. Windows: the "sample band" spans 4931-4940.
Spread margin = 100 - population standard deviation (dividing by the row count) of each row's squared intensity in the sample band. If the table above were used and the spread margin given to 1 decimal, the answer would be 99.1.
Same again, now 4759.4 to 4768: 99.2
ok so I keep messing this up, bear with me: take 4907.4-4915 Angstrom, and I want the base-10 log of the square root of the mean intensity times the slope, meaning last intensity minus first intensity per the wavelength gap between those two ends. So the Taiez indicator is -1.2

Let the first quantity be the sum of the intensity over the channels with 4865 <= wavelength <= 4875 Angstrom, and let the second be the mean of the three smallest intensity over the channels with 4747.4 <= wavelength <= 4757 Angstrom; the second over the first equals 0.114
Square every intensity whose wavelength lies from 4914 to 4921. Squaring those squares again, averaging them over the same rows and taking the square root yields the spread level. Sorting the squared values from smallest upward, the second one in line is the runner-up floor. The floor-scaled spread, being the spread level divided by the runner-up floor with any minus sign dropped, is 1.18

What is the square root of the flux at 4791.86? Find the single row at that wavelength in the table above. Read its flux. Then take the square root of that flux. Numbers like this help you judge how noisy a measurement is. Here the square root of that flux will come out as 1.49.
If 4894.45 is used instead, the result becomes 1.59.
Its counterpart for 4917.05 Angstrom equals 1.53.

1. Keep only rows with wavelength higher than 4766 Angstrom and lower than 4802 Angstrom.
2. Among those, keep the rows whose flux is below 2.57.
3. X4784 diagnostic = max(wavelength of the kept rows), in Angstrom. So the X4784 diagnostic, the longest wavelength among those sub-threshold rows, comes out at 4801.80 Angstrom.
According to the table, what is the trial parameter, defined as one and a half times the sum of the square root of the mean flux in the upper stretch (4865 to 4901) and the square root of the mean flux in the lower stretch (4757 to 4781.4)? 4.76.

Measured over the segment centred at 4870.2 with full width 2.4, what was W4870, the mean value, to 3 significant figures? 2.47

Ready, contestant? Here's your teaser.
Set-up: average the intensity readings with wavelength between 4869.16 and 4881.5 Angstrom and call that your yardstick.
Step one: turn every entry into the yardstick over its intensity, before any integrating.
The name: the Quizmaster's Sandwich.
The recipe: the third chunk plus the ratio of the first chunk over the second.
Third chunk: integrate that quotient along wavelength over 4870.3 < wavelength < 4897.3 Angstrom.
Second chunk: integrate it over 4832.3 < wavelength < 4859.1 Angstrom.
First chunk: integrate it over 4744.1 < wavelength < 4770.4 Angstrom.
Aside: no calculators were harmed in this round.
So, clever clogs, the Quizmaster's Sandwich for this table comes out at 27.5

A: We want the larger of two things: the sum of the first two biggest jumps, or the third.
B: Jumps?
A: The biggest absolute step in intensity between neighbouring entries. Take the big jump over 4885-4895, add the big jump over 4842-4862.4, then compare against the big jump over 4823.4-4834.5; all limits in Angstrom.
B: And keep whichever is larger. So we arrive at 1.08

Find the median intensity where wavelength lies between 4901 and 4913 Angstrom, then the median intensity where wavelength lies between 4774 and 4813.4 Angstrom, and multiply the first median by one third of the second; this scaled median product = 2.08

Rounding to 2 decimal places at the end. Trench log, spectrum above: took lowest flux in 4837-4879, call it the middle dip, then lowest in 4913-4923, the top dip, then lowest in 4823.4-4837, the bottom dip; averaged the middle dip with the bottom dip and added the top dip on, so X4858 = 3.98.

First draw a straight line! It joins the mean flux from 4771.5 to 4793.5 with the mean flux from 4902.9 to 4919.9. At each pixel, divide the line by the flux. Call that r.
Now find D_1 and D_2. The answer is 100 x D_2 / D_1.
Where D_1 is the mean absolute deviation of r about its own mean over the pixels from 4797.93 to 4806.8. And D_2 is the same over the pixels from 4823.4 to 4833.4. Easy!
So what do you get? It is 111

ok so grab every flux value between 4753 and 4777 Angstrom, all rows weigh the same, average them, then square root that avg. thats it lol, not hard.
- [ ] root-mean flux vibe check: 1.61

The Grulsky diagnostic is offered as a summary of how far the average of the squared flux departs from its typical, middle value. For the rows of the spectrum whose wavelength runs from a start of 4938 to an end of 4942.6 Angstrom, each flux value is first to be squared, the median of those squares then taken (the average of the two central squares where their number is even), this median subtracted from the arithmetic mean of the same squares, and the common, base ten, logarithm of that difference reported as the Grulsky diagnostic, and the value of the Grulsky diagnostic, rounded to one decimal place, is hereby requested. -0.8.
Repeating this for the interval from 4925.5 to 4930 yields -0.5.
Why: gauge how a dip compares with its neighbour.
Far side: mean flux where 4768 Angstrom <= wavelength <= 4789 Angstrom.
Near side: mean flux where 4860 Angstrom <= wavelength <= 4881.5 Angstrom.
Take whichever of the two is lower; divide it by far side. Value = 0.904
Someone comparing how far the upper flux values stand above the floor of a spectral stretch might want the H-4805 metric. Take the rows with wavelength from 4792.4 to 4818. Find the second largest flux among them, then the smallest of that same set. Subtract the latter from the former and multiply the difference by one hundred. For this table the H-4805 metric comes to 43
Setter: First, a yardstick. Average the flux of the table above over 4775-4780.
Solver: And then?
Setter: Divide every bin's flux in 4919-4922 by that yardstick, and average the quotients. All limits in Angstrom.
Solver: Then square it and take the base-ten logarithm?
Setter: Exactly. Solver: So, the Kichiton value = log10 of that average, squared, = -0.15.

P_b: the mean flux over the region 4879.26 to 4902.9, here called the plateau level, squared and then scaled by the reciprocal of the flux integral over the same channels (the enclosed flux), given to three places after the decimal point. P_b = 0.108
